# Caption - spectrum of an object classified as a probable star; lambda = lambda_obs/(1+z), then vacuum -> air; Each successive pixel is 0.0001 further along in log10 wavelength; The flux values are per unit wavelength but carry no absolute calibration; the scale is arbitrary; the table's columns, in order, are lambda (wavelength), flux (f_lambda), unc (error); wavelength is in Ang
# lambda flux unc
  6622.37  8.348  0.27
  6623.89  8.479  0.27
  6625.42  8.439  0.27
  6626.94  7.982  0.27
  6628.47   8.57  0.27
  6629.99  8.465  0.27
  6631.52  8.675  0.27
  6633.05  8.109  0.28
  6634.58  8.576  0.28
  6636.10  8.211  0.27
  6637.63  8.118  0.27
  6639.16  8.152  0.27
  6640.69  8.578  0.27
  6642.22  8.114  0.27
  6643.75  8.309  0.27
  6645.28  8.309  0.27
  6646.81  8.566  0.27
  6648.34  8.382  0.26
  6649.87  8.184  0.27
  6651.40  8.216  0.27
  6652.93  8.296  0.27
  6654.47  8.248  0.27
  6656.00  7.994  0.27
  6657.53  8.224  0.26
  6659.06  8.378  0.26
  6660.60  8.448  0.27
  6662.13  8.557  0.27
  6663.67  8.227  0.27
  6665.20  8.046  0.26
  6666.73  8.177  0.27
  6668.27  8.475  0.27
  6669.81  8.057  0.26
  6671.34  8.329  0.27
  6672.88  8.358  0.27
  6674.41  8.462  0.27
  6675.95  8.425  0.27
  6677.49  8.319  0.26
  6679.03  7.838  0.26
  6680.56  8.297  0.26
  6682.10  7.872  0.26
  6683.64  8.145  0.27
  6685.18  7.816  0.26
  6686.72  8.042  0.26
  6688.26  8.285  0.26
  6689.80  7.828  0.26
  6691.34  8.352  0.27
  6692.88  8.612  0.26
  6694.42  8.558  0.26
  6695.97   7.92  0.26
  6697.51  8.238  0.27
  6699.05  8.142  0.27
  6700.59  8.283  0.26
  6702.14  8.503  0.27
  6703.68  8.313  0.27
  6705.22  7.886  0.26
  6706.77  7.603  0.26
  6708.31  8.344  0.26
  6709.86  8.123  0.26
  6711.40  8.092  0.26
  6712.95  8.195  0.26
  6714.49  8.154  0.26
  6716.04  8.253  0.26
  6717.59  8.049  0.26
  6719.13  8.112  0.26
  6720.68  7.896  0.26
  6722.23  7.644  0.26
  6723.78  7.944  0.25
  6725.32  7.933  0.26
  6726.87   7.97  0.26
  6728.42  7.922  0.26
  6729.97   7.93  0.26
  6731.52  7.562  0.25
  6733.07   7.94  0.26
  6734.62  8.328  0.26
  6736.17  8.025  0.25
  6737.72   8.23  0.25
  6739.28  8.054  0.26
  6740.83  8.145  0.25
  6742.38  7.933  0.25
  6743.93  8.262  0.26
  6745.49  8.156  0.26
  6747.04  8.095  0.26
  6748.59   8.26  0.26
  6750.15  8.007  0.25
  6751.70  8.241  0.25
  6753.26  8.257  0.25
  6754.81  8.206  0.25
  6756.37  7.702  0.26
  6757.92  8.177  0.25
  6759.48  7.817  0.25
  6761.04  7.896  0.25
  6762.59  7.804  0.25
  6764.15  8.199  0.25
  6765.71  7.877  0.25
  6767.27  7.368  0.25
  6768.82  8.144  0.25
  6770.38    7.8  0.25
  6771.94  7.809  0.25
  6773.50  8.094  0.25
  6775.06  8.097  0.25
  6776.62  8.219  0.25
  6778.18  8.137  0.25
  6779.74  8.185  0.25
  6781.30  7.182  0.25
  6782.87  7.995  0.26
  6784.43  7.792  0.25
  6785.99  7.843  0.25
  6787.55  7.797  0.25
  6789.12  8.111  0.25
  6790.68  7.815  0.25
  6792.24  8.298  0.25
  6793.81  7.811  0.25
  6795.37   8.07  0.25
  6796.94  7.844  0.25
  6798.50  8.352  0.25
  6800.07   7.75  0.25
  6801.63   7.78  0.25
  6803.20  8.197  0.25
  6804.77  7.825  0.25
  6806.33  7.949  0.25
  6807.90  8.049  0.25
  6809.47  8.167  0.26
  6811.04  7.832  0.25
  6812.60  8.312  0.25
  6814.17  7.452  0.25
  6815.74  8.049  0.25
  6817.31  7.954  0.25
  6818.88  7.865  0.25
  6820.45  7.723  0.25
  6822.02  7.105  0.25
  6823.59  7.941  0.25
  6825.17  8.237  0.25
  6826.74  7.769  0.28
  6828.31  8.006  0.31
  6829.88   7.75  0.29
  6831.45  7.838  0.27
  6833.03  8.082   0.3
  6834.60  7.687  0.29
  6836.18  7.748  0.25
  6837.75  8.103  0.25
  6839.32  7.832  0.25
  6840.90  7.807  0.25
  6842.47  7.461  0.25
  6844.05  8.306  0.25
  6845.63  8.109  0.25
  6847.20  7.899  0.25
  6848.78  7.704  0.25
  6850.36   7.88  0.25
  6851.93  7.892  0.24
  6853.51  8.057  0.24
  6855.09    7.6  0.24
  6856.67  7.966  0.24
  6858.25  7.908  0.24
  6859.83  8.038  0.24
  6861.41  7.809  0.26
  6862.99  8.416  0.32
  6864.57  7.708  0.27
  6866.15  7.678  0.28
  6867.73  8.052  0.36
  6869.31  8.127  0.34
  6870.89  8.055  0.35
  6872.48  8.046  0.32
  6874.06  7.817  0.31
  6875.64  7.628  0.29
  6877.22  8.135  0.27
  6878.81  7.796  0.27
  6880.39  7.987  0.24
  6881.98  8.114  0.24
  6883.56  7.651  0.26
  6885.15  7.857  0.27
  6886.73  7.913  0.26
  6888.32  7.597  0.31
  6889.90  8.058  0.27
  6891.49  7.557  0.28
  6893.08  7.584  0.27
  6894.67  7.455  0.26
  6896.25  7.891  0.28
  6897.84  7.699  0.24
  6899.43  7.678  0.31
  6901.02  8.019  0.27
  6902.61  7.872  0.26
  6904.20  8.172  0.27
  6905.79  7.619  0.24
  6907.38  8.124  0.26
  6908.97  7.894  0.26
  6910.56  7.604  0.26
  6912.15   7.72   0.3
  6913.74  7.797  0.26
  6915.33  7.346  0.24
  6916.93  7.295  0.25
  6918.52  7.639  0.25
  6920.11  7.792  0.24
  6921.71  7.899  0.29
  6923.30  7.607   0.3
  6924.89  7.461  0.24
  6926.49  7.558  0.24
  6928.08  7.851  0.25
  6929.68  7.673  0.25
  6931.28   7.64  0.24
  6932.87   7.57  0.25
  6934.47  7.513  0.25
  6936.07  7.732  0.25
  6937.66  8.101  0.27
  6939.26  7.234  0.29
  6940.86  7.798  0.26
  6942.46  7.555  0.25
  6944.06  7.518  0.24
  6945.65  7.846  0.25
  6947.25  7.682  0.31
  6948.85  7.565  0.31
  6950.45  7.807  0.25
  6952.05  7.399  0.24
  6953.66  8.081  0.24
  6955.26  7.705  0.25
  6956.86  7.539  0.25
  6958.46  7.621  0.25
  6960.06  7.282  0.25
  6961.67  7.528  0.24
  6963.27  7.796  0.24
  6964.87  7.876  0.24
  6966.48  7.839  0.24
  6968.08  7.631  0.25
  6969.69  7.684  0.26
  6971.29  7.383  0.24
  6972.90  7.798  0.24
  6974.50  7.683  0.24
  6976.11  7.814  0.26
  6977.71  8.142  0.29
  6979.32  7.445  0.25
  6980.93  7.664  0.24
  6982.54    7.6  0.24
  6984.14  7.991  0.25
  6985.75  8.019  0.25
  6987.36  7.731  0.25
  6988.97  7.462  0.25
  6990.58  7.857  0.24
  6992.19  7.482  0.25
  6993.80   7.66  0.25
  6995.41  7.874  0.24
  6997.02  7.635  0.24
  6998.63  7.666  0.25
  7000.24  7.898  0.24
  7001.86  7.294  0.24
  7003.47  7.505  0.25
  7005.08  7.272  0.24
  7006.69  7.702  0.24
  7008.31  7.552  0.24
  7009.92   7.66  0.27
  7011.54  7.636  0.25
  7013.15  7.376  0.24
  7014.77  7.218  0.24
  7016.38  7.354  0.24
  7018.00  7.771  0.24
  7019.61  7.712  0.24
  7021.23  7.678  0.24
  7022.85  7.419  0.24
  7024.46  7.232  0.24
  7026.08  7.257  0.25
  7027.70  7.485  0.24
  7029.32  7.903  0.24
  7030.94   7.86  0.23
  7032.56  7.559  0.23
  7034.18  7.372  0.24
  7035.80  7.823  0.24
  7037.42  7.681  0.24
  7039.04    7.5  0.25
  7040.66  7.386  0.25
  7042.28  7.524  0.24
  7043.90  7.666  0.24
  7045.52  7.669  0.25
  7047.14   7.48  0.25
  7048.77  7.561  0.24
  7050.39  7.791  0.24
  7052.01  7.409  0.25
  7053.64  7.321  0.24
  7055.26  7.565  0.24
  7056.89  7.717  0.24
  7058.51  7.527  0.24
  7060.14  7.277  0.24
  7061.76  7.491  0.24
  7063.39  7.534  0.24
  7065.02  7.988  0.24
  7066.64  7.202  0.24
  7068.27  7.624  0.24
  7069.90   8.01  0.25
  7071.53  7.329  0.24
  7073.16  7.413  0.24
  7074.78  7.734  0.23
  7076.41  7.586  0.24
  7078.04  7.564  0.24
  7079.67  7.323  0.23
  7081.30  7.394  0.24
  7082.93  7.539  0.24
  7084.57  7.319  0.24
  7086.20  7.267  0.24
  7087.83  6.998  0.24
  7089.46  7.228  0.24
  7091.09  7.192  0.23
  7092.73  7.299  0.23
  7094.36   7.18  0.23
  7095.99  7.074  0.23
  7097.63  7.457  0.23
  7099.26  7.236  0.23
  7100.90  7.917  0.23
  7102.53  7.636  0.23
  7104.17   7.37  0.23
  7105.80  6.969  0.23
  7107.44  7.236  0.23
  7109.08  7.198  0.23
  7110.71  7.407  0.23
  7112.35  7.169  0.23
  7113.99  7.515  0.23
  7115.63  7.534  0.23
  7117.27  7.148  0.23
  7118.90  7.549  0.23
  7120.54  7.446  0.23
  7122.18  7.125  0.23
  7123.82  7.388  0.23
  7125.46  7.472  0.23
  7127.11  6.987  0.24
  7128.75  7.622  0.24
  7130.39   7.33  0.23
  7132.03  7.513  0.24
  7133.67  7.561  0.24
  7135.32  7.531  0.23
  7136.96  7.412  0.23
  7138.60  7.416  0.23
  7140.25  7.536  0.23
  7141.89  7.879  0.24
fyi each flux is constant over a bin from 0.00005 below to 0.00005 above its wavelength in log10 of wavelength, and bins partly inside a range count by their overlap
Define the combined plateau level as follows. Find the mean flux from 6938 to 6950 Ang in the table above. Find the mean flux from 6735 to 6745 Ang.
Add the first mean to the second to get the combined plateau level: 15.7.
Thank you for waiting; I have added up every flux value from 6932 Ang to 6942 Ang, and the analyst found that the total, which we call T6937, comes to 45.9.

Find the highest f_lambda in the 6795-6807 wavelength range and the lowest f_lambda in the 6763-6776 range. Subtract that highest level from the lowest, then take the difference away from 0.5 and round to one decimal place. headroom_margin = 1.5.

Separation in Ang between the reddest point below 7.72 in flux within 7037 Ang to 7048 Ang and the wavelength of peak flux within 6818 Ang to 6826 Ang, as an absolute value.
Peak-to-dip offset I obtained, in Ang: 222.0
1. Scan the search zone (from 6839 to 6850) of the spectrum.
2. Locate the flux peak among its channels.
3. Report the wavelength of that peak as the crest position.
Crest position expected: 6844.05 Ang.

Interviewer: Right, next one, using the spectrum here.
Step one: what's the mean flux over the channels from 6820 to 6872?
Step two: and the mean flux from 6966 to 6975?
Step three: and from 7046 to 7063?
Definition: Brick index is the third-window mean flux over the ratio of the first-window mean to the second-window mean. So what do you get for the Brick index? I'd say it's 7.31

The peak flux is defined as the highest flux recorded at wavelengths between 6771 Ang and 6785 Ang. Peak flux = 8.219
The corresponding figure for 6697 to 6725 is 8.503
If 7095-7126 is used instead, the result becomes 7.917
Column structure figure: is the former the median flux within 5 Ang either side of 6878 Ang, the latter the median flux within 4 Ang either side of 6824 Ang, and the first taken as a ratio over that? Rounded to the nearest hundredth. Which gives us 1.02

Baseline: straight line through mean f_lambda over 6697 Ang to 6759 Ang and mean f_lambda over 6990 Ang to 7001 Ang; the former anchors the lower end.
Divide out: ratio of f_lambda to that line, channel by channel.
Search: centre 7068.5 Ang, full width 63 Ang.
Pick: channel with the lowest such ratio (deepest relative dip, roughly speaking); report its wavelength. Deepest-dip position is 7087.83 Ang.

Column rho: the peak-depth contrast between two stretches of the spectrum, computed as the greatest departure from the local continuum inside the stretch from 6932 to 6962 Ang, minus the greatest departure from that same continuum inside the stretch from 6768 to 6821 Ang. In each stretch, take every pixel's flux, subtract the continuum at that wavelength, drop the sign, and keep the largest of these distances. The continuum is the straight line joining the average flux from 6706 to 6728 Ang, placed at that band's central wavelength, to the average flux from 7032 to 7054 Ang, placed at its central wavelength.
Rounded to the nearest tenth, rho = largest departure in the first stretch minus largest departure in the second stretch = -0.3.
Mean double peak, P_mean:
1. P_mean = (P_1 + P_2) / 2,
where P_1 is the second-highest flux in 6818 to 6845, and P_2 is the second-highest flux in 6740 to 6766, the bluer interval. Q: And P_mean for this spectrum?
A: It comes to 8.25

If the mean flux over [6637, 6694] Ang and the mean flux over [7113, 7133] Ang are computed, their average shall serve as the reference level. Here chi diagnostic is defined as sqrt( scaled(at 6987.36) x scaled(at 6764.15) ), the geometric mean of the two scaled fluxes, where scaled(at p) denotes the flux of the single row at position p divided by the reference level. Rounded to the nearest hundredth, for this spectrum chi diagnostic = 1.02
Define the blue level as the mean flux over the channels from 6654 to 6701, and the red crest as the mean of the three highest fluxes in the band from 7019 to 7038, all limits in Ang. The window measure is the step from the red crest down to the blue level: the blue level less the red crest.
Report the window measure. 0.4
